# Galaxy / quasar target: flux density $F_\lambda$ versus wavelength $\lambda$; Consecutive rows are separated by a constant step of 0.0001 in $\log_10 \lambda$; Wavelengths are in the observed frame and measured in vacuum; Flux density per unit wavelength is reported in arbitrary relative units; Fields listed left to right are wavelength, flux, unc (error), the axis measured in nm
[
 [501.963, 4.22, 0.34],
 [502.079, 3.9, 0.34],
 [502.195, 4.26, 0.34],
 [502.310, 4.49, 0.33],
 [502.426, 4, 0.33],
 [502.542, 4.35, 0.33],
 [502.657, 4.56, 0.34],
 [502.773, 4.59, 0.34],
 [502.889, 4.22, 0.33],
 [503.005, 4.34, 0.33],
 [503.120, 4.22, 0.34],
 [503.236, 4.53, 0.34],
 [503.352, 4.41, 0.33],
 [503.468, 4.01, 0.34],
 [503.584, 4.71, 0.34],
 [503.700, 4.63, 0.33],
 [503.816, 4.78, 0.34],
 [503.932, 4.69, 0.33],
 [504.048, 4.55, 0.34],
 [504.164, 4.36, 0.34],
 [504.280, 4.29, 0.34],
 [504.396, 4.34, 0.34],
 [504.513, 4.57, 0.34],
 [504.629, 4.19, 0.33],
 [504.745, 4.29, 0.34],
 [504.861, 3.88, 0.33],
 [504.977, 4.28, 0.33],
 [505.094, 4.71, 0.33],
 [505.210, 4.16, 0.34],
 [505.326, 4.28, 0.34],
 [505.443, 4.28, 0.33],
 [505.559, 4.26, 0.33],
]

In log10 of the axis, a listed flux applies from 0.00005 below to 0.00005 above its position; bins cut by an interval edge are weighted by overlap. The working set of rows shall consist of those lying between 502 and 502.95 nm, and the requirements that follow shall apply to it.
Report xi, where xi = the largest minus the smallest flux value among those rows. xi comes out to 0.69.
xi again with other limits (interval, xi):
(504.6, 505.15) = 0.83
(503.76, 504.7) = 0.59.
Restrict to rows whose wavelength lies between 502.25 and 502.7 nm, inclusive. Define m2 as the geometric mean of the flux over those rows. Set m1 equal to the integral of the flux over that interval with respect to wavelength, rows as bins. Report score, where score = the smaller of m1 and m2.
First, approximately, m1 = 1.96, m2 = 4.34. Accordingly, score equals 1.96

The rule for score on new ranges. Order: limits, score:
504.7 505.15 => 1.93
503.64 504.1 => 2.15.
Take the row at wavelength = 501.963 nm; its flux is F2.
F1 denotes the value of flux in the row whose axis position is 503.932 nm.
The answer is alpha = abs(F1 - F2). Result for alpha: 0.47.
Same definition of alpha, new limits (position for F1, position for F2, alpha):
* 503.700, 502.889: 0.41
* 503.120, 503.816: 0.56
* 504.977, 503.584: 0.43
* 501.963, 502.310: 0.27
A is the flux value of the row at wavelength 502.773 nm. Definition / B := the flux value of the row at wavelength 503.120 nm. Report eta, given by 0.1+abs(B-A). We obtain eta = 0.5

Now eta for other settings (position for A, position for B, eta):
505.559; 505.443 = 0.1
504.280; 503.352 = 0.2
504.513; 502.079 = 0.8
